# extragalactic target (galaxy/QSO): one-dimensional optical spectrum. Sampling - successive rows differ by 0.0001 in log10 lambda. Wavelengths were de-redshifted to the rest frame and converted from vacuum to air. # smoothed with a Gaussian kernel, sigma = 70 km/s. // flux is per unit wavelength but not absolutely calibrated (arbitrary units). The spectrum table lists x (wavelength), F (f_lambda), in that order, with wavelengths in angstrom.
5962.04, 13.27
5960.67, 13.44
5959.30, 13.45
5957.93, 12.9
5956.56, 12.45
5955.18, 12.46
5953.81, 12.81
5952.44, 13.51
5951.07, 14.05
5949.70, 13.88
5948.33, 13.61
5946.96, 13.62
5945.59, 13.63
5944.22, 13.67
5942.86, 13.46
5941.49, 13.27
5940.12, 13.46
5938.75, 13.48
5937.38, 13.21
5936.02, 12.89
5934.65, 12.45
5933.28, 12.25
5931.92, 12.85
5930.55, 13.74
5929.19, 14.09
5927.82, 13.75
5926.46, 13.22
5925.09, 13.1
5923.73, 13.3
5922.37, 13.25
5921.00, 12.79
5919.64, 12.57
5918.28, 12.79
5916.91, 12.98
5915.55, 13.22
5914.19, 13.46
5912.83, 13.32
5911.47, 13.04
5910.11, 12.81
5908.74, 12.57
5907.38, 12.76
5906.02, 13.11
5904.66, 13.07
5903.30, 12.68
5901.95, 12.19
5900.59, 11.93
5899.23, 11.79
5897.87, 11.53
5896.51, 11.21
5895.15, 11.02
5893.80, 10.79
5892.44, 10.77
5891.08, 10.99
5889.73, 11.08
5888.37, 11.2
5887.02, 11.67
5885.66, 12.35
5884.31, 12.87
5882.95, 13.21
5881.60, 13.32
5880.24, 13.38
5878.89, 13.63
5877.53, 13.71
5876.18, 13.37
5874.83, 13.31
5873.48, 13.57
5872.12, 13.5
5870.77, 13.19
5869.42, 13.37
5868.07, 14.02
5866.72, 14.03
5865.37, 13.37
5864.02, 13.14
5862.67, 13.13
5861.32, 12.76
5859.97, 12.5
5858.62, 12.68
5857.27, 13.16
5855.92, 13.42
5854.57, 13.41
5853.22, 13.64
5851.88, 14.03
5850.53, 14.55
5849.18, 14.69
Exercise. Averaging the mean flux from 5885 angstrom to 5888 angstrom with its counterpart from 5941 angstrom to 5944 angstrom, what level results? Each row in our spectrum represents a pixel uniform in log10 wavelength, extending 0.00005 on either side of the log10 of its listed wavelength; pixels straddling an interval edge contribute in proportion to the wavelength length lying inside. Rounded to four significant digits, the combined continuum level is 12.69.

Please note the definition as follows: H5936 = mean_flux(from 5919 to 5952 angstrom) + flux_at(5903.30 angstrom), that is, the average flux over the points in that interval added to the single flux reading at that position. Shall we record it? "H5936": 26.0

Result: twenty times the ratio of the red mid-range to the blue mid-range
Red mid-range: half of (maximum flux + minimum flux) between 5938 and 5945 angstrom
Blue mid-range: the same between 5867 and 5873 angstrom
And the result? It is 19.80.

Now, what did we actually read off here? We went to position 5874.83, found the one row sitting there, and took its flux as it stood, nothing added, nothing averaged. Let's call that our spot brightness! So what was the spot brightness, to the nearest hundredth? 13.31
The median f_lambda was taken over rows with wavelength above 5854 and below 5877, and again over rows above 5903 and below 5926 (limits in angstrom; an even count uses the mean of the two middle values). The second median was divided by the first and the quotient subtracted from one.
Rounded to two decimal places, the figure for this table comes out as 0.02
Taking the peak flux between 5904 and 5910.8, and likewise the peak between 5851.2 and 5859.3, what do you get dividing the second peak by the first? 1.07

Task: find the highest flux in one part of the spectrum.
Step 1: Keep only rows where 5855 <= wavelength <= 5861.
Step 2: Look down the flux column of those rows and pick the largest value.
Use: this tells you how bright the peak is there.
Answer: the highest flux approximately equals 13.42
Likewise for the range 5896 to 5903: 12.19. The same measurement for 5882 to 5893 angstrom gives 13.21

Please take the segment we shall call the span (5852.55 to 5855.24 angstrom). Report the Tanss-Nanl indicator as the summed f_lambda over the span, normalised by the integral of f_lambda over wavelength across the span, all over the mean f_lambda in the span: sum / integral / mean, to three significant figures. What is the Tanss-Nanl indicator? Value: 0.0549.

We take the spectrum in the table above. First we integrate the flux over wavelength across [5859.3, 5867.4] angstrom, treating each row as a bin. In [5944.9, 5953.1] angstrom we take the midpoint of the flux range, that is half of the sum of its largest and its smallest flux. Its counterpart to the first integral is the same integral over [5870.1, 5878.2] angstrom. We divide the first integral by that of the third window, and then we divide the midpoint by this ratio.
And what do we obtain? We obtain 14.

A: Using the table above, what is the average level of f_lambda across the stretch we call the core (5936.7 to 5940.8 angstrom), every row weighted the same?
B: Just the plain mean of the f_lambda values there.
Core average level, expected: 13.4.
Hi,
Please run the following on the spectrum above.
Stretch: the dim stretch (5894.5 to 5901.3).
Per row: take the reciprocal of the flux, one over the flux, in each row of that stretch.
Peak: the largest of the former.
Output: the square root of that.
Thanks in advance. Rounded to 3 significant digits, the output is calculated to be 0.301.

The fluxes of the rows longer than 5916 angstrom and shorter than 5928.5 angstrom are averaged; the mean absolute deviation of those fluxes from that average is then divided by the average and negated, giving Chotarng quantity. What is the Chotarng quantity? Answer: -0.020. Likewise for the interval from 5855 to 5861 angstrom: -0.027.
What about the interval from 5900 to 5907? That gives -0.034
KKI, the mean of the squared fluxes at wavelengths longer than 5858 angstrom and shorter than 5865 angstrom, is 165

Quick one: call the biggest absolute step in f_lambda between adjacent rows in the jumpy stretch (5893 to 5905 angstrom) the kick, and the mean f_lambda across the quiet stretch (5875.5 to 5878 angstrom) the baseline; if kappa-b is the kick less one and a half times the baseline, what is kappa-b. -19.8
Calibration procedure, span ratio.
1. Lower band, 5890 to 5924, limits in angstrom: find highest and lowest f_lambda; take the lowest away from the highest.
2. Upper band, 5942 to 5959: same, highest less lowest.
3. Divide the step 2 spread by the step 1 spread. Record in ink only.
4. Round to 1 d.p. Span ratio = 0.6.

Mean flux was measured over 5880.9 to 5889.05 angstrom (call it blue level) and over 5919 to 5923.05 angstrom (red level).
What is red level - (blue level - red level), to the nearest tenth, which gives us 13.3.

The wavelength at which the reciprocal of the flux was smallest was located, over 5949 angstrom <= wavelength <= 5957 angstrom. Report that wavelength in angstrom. 5951.07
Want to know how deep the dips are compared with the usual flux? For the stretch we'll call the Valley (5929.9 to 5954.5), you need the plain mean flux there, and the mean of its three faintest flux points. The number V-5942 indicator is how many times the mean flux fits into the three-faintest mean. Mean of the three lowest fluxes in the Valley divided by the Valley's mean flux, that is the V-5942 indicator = 0.938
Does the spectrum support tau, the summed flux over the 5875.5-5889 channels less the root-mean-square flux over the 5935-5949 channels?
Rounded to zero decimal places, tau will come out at 115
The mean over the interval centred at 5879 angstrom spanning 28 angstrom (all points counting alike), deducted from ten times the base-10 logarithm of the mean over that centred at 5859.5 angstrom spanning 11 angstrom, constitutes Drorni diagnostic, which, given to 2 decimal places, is -1.71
